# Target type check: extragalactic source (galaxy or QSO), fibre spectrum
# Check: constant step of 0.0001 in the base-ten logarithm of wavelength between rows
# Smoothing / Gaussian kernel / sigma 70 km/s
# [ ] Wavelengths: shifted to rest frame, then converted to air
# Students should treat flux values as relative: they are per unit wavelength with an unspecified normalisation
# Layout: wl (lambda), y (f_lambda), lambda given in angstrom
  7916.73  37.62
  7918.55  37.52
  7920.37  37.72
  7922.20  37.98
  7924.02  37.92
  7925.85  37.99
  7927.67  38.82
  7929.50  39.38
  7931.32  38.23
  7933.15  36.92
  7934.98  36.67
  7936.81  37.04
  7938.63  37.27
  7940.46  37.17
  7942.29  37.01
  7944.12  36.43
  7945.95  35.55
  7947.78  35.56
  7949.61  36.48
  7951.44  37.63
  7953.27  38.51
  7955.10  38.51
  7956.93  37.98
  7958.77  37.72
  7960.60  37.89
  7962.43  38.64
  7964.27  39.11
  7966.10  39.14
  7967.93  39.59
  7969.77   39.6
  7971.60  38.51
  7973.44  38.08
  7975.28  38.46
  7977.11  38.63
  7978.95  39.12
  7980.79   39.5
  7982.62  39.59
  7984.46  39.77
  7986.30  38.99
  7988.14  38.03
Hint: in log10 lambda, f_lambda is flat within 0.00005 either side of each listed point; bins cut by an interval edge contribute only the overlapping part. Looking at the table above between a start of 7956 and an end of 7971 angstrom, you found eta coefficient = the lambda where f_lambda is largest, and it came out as 7969.77 angstrom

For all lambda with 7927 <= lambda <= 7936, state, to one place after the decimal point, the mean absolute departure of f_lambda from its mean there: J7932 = 1.0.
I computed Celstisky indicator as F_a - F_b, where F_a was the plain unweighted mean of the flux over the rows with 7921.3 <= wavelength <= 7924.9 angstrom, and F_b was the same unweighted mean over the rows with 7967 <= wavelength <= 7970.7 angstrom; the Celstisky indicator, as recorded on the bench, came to -1.6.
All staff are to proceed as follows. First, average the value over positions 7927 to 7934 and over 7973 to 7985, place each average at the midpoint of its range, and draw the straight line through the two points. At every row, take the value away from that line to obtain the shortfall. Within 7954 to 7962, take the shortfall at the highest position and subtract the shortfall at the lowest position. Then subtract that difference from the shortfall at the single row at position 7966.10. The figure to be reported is -1.0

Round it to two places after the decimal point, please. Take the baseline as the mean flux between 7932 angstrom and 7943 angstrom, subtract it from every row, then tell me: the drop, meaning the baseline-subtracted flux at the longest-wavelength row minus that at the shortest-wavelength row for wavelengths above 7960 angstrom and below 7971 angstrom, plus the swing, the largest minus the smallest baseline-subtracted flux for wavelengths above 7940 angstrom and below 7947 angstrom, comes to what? 3.33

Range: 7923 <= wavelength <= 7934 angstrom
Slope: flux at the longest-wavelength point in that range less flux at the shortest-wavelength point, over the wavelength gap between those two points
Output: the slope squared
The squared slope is 0.012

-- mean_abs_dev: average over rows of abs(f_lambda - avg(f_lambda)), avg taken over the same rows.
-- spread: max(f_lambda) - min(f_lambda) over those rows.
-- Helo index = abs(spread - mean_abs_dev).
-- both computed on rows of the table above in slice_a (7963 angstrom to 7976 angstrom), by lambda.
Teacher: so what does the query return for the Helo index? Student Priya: 1.0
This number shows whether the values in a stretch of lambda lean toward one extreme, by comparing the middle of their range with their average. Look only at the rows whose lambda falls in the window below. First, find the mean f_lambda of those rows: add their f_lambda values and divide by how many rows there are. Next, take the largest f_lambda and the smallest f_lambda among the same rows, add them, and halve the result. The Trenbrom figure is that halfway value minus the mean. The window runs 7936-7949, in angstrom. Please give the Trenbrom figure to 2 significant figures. -0.17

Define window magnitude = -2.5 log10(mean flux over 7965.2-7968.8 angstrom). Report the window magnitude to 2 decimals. -3.99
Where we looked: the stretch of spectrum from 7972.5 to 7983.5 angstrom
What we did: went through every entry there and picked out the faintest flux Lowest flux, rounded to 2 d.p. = 38.08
